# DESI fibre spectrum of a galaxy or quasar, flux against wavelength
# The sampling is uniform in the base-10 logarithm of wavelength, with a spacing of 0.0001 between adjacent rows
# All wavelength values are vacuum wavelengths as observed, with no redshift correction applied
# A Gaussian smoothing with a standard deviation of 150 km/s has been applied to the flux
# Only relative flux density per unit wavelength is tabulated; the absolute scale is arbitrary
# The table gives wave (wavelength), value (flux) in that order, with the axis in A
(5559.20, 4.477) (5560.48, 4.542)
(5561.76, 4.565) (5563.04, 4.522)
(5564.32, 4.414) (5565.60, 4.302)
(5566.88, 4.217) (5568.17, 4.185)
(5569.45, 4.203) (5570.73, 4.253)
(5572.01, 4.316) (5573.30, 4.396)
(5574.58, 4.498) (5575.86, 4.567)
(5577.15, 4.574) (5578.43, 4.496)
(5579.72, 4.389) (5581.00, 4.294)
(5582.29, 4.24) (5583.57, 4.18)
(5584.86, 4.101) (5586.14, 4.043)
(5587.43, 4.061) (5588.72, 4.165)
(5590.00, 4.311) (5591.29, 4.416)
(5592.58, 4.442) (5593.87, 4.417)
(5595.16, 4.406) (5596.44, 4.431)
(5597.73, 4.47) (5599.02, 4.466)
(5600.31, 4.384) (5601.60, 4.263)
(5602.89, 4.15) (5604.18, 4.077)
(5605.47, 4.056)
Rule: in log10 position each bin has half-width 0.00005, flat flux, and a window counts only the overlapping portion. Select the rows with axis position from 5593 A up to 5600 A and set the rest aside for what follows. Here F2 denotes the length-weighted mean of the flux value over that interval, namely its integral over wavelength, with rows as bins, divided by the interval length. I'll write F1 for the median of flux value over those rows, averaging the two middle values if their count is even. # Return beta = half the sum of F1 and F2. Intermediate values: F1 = 4.43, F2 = 4.44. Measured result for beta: 4.43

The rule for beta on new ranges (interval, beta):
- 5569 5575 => 4.32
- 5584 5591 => 4.13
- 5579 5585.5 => 4.24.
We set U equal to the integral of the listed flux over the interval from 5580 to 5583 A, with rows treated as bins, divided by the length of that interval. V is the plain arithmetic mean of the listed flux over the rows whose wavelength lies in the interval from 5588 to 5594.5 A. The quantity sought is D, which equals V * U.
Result 18.7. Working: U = 4.29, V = 4.35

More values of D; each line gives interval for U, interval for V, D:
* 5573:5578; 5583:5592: 18.9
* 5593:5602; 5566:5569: 18.5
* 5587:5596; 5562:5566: 19.1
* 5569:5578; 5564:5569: 18.9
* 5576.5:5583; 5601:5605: 18.3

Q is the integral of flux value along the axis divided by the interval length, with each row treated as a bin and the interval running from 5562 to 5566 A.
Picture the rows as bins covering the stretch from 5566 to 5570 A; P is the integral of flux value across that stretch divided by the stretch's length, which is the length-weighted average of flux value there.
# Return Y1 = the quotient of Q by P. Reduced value 1.06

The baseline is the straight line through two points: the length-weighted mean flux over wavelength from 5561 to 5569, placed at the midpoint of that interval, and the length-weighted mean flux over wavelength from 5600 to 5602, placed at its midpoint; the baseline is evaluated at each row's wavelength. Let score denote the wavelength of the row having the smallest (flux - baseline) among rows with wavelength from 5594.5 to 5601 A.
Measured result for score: 5600.31 A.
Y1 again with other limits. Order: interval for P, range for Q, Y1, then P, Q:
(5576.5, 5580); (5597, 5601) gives 0.99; 4.49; 4.43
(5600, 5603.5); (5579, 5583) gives 1.01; 4.26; 4.31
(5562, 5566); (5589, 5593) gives 0.98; 4.44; 4.37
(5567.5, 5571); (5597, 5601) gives 1.05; 4.21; 4.43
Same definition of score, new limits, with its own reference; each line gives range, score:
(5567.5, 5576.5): 5568.17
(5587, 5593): 5587.43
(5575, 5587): 5586.14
